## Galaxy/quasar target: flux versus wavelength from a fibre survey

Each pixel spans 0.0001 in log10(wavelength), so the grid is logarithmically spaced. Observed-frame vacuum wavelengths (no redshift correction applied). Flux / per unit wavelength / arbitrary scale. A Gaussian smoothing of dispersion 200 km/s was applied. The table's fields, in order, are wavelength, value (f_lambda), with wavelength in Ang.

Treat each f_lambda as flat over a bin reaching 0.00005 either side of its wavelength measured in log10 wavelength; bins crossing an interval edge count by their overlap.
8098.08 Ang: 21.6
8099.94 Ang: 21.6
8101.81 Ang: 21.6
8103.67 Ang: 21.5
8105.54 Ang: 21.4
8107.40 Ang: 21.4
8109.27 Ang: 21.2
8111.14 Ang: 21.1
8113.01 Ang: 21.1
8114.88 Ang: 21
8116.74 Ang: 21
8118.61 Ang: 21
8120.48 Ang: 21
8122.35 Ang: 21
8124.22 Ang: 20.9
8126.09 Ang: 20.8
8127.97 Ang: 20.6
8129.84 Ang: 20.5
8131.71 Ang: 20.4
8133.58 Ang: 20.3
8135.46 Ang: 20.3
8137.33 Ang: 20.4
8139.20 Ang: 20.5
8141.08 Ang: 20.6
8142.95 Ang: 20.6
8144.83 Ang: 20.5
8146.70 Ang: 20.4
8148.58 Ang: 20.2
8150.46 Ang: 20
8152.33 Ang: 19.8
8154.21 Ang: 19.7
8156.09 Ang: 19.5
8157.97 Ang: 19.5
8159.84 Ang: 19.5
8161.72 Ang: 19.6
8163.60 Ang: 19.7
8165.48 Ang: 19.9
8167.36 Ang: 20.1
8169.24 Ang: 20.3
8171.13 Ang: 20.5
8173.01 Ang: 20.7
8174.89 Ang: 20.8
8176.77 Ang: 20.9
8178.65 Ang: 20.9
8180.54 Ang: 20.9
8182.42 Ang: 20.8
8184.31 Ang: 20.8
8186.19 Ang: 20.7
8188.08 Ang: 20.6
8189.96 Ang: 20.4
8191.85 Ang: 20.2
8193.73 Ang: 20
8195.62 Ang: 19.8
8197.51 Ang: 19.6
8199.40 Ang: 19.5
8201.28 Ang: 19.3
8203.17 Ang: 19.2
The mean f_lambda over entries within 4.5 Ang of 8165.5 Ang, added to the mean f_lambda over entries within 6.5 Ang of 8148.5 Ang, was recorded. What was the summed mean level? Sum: 40.1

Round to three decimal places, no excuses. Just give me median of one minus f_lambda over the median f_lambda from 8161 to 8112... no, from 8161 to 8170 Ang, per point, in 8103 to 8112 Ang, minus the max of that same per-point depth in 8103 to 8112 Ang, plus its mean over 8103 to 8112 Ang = -0.086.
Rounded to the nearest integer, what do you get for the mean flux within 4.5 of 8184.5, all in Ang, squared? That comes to 431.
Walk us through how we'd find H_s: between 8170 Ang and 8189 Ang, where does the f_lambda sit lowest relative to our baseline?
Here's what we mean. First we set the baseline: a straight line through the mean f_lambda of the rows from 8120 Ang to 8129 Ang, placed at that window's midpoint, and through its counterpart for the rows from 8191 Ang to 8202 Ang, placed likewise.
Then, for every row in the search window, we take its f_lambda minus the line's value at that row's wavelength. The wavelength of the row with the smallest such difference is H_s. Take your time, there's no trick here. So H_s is 8171.13 Ang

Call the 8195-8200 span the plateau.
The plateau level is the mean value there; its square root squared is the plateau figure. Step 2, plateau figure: 19.6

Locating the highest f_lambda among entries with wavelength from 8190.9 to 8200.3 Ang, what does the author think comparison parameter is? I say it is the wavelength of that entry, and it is 8191.85 Ang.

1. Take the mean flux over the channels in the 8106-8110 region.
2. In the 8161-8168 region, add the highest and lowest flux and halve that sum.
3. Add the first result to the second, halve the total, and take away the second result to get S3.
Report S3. 0.7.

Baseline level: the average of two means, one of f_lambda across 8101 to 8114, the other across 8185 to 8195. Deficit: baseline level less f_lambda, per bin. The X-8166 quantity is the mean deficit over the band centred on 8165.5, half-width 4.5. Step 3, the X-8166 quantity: 0.93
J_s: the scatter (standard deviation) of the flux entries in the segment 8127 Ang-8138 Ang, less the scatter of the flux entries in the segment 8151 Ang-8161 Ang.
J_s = -0.02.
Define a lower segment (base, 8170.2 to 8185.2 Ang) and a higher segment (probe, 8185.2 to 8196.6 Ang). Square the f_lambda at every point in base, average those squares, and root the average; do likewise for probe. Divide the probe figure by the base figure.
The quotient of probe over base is 0.976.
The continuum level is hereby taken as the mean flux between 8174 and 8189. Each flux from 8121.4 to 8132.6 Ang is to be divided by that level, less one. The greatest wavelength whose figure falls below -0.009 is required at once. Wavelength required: 8131.71 Ang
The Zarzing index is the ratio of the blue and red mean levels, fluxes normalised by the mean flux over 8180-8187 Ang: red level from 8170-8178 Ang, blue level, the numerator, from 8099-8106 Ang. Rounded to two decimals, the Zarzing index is 1.04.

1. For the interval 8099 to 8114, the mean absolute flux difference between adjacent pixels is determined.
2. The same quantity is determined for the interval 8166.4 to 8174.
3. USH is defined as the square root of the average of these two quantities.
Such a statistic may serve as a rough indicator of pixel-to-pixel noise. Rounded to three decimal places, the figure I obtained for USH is 0.368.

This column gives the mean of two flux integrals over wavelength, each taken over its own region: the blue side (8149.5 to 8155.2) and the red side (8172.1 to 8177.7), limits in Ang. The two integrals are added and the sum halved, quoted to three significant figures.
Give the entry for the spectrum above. 115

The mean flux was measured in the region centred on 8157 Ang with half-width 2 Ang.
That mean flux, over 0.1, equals 195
